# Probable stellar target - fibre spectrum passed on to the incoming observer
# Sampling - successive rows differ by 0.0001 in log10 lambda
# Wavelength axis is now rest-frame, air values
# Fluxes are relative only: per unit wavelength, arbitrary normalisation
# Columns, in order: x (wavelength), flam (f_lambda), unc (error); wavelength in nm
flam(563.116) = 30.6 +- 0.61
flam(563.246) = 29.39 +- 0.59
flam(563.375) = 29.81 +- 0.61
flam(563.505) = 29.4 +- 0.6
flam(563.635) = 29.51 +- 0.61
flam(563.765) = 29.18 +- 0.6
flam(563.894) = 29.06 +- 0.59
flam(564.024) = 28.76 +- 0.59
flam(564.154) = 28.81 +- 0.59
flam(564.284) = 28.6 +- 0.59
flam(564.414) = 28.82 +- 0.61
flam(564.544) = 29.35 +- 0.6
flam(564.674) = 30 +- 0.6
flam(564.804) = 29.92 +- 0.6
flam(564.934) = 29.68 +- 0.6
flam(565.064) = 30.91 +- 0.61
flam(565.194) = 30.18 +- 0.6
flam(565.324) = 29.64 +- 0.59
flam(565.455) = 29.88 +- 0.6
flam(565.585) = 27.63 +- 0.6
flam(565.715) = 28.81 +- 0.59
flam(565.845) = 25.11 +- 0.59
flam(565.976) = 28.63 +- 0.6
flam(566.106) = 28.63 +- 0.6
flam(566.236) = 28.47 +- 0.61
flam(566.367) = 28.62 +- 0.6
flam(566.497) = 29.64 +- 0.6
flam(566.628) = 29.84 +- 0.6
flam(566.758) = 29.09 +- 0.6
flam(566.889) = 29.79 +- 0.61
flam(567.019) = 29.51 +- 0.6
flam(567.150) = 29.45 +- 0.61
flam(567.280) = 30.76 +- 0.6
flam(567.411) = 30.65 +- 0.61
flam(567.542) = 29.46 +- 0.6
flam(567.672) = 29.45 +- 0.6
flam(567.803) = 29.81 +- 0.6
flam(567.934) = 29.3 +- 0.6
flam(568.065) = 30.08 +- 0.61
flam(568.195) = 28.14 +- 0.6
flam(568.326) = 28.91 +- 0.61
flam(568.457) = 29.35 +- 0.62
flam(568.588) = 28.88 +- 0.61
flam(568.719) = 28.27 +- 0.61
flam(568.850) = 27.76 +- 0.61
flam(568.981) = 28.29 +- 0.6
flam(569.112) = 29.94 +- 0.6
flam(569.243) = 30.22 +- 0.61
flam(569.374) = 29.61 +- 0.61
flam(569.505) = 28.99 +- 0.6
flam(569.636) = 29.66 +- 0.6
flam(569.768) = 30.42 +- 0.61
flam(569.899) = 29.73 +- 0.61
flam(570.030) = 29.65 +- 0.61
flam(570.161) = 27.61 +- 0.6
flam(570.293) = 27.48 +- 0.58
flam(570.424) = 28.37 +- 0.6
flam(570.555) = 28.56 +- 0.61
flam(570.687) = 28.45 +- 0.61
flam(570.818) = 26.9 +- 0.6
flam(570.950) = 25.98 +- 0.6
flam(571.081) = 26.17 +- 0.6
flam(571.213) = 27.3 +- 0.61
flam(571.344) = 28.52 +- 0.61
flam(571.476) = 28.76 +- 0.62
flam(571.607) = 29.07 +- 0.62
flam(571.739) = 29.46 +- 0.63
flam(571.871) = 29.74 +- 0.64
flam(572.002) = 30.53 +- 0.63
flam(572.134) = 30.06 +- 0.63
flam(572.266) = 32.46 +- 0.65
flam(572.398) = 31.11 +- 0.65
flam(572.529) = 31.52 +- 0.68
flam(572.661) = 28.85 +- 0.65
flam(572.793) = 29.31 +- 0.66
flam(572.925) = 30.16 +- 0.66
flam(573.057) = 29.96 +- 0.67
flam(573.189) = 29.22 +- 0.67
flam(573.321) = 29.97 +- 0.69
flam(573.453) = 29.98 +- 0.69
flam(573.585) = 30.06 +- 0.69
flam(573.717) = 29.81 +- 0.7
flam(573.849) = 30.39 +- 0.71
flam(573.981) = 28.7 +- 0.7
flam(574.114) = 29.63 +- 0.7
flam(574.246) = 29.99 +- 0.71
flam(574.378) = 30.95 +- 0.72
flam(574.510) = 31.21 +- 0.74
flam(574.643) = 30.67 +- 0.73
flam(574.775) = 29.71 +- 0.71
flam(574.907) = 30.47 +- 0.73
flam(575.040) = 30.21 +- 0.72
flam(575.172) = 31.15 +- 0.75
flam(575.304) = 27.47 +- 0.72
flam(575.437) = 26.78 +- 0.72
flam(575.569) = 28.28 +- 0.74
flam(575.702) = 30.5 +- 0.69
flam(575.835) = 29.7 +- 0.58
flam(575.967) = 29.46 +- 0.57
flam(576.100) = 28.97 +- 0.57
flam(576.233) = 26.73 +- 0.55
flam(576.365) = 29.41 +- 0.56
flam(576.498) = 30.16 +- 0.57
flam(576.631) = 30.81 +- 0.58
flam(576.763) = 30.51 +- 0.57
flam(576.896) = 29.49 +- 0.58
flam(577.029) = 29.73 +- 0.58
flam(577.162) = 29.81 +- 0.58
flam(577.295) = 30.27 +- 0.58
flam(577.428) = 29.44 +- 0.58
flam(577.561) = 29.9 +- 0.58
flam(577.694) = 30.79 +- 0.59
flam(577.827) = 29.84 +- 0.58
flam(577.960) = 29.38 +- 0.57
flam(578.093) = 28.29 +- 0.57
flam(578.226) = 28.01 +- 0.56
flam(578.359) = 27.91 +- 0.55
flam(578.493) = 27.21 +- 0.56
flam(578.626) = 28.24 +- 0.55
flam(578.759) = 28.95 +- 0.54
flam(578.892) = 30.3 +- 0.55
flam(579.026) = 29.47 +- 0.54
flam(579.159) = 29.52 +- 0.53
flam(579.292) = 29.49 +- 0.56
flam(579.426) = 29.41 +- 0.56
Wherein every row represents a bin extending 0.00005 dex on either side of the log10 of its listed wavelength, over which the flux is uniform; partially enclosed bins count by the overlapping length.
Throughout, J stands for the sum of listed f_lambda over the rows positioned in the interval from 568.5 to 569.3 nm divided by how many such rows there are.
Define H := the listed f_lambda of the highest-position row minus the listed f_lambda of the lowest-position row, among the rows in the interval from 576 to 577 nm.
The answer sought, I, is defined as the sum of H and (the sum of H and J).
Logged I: 29.9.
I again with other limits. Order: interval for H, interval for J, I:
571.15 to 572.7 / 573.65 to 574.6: 33.2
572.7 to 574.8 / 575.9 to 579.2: 30.1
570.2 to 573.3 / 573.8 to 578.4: 33.0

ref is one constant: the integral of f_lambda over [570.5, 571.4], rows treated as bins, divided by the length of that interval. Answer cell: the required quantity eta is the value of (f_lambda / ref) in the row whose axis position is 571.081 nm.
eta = 0.96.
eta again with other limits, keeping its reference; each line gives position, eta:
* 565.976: 1.05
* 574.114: 1.08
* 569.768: 1.11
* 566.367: 1.05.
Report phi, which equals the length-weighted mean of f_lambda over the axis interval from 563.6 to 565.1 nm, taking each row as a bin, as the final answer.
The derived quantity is 29.4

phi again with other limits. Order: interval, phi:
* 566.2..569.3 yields 29.3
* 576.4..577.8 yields 30.1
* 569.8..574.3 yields 29.2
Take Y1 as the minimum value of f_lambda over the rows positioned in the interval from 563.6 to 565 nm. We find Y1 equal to 28.6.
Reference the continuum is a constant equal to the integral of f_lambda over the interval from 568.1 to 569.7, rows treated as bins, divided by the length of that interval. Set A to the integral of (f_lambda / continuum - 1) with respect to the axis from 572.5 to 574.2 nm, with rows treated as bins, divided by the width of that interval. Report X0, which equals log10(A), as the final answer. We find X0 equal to -1.6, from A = 0.026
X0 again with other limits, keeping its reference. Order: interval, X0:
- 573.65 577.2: -1.7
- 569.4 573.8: -2.2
